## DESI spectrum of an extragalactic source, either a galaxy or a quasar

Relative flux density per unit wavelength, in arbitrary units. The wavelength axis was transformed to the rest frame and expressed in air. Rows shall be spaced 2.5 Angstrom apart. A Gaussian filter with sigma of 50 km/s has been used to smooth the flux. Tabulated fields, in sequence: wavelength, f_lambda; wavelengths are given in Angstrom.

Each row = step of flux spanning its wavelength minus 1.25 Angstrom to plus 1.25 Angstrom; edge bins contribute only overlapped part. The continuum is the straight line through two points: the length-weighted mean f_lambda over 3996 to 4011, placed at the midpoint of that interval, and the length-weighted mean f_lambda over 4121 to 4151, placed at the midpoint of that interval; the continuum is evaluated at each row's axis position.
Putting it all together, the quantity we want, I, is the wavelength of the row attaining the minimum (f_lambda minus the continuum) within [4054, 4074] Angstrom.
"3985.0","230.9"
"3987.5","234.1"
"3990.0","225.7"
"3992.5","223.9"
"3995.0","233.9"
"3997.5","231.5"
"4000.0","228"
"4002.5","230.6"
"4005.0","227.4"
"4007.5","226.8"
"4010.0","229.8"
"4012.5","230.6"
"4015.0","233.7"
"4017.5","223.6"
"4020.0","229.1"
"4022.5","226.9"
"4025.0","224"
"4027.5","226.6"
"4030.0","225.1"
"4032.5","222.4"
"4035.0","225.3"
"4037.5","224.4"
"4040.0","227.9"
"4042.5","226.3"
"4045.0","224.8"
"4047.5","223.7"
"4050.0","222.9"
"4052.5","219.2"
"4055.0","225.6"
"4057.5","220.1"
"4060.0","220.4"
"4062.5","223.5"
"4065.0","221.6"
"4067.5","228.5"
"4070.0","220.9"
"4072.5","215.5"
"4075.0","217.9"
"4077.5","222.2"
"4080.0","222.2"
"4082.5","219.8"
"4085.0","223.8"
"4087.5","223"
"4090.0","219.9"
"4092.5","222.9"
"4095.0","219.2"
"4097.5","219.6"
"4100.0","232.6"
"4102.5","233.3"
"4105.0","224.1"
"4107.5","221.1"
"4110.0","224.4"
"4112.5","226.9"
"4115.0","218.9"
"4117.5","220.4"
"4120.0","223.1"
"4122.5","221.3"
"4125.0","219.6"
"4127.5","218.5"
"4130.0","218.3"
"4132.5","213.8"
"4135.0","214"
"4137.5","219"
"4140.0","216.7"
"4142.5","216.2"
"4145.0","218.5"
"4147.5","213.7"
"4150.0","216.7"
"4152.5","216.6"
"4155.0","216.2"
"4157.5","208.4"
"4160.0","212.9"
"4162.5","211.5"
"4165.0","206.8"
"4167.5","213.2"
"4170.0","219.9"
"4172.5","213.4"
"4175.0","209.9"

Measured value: 4072.5 Angstrom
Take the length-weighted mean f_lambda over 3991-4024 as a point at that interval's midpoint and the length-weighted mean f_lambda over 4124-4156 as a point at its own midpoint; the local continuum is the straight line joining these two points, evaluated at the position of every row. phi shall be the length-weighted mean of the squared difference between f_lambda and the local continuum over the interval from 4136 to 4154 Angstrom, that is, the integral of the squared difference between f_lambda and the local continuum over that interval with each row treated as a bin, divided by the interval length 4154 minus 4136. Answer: 2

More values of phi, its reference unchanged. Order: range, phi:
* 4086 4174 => 19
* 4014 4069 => 9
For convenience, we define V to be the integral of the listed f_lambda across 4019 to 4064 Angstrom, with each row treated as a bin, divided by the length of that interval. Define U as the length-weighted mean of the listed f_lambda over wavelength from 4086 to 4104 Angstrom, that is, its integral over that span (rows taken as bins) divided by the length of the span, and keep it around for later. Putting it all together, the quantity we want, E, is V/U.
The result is 1.00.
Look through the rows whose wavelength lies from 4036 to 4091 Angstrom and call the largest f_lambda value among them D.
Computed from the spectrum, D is 228.5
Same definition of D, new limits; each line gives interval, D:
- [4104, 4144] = 226.9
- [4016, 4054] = 229.1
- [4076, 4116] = 233.3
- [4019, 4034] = 229.1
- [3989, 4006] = 233.9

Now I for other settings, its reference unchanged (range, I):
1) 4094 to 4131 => 4095.0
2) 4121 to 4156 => 4132.5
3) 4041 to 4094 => 4072.5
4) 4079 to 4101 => 4082.5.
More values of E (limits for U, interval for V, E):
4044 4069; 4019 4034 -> 1.01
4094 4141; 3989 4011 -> 1.03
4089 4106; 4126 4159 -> 0.96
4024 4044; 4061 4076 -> 0.98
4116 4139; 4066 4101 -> 1.01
